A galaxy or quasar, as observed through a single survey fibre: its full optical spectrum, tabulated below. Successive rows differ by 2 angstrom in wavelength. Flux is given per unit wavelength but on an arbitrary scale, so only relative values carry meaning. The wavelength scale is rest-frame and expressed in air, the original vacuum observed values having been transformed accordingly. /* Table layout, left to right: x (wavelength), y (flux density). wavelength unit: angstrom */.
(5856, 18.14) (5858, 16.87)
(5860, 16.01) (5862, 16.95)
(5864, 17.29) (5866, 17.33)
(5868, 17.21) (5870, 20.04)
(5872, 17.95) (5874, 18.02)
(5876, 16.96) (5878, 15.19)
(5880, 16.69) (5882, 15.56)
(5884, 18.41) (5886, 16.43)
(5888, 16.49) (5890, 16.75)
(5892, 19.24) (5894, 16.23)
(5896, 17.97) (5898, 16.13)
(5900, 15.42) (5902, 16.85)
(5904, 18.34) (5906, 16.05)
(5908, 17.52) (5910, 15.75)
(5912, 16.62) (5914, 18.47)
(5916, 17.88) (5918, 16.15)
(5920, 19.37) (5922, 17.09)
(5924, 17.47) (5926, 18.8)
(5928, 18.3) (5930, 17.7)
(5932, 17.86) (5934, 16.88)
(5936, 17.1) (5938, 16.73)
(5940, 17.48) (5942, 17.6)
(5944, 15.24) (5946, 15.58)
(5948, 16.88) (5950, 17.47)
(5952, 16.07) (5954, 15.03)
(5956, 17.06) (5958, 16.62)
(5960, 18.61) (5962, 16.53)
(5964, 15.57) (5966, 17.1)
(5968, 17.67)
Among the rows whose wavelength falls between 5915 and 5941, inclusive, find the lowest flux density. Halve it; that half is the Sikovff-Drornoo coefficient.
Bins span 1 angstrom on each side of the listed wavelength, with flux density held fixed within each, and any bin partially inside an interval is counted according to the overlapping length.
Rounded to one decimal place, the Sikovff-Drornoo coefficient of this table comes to 8.1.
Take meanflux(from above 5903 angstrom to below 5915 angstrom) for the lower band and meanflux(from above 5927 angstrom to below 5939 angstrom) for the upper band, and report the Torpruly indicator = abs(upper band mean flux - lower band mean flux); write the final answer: 0.3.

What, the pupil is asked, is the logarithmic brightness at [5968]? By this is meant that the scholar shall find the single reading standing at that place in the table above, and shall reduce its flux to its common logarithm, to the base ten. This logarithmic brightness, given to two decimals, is 1.25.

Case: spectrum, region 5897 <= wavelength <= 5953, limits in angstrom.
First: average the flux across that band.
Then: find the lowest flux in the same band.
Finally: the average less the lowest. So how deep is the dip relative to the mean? 1.86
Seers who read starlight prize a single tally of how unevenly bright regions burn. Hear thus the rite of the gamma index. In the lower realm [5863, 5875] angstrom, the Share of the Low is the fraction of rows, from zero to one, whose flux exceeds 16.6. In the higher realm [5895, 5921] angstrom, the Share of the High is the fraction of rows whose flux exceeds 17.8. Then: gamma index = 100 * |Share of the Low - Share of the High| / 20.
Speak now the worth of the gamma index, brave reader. 3.1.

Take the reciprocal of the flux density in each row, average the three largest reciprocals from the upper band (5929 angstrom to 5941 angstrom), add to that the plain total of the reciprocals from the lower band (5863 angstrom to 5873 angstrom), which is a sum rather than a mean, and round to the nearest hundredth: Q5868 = 0.34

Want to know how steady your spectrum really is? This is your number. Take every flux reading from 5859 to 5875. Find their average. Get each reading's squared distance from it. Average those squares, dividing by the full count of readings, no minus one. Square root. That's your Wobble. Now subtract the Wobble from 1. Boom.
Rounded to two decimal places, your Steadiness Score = -0.09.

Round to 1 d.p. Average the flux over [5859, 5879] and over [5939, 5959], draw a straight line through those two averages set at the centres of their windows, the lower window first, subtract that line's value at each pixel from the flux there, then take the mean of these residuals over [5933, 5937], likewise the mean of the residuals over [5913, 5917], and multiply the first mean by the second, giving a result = 0.5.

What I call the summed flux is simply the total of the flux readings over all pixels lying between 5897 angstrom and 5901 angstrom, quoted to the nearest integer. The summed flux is 32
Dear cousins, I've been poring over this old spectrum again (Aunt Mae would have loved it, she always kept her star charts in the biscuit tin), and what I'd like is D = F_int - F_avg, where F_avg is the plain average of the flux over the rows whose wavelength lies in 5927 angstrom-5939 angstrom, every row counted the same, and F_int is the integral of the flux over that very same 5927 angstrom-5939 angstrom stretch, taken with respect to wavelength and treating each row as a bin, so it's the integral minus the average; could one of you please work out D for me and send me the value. 192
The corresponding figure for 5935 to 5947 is 183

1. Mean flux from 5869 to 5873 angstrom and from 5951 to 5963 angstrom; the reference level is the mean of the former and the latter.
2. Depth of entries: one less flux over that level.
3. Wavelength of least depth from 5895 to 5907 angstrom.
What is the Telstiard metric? 5904 angstrom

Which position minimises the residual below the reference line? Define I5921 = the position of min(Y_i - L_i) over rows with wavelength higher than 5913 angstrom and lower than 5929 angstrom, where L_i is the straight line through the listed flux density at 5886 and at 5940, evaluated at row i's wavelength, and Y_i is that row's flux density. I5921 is 5918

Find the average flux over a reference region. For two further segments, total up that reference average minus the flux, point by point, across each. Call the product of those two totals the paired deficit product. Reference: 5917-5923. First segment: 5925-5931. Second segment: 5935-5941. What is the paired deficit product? -3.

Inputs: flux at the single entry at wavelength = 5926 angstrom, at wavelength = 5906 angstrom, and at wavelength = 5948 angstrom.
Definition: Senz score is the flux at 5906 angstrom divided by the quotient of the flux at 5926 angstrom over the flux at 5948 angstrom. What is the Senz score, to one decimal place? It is 14.4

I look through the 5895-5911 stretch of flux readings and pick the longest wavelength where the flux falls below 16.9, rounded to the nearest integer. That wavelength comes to 5910 angstrom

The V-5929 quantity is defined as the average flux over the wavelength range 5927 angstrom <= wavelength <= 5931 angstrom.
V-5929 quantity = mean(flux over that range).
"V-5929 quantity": 18.0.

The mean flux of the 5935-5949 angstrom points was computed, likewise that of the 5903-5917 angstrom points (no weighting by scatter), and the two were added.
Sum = 33.9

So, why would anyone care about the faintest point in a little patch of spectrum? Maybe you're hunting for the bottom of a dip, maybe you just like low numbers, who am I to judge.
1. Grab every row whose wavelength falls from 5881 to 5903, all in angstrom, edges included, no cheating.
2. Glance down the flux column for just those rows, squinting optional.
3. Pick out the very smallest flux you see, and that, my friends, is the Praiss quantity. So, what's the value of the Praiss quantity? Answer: 15.42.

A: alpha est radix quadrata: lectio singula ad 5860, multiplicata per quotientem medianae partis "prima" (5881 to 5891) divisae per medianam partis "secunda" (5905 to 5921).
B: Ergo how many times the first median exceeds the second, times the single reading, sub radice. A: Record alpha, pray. 3.93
